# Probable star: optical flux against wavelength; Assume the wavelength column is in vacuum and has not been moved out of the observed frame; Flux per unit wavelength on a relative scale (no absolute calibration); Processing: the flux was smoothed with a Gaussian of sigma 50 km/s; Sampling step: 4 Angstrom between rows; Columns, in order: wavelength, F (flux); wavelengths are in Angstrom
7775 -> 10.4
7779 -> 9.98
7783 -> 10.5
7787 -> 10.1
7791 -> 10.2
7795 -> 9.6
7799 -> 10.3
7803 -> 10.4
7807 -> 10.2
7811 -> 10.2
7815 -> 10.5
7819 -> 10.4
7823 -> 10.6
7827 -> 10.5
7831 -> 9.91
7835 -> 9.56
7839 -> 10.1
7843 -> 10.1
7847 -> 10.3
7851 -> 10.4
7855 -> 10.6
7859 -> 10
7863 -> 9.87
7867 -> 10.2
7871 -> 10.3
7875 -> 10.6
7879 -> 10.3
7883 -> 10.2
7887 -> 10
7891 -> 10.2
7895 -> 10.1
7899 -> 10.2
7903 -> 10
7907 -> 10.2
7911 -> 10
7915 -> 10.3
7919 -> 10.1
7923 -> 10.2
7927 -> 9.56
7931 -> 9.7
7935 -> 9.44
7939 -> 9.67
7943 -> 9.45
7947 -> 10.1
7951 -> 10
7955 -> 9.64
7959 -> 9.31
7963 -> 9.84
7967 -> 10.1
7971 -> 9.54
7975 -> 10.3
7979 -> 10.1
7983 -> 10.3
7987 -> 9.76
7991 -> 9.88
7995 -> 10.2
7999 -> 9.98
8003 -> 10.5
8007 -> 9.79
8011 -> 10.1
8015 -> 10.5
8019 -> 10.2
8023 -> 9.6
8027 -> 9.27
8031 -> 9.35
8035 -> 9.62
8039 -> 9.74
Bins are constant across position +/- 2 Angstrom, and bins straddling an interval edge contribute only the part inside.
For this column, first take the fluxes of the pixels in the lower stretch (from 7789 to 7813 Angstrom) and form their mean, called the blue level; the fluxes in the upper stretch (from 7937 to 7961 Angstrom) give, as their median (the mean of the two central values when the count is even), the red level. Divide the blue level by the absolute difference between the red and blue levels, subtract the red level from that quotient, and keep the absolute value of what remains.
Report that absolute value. 11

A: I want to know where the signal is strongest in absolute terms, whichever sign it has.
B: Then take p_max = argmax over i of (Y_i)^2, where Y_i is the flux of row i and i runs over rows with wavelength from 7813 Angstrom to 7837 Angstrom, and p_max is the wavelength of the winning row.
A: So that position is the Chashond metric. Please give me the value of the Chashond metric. 7823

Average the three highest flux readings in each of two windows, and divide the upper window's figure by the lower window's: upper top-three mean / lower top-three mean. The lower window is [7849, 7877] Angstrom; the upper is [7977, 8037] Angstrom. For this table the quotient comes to 0.991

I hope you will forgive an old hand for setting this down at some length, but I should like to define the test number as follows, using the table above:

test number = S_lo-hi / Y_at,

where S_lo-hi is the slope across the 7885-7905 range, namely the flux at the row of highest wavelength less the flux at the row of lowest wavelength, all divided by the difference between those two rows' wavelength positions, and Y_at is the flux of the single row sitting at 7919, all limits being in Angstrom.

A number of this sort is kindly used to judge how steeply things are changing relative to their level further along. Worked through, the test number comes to 0.000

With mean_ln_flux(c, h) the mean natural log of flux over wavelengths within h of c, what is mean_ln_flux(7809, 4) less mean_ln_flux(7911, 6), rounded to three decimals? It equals 0.003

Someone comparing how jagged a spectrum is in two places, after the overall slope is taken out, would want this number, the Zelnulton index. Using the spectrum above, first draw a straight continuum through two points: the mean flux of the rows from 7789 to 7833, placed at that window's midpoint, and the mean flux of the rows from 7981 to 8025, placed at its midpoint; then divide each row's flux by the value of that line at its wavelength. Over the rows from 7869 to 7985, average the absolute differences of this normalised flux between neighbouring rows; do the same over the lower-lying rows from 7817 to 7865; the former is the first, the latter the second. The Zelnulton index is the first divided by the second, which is 1.04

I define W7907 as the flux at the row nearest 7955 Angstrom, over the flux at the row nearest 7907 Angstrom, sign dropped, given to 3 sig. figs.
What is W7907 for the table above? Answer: 0.945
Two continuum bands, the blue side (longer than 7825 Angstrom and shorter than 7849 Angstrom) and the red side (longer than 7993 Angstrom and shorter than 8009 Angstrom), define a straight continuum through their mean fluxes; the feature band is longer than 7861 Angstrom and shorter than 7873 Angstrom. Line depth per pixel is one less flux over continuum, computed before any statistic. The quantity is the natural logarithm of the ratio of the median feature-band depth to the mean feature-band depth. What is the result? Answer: 1.1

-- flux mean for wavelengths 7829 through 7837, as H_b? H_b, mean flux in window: 9.7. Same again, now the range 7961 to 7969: 10.0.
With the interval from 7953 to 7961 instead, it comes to 9.5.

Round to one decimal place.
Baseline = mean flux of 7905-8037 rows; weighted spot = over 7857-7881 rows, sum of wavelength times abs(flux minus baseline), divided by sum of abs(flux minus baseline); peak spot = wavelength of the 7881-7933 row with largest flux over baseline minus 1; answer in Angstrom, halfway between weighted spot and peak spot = 7893.9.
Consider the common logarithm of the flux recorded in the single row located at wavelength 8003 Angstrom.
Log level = 1.02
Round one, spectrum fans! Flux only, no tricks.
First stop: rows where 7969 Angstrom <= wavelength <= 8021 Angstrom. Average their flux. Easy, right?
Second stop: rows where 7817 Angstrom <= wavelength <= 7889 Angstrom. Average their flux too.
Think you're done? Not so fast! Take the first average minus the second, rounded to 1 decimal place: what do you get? -0.1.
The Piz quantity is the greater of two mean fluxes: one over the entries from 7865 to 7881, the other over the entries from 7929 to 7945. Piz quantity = 10.35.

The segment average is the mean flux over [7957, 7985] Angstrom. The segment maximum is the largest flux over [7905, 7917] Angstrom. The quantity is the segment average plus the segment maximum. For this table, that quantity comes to 20.2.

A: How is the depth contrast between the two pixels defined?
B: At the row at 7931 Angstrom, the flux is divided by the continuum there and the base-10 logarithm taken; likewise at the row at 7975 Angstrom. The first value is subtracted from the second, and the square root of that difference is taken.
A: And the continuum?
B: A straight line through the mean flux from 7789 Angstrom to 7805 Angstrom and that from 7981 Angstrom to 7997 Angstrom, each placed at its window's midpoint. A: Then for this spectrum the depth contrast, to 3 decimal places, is 0.164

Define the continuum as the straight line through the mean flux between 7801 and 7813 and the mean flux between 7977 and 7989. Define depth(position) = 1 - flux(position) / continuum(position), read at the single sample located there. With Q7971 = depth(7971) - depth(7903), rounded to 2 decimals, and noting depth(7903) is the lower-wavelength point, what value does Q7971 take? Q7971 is 0.04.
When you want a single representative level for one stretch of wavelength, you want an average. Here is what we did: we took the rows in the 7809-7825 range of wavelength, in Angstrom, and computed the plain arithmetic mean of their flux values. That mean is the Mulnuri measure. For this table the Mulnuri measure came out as 10.4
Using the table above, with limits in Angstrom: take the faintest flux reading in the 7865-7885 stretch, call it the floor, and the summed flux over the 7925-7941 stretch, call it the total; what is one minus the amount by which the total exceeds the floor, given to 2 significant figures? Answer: -27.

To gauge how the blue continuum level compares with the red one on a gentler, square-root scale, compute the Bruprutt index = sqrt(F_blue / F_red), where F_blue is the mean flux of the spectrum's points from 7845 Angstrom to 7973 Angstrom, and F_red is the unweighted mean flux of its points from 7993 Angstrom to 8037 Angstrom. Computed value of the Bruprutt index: 1.00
